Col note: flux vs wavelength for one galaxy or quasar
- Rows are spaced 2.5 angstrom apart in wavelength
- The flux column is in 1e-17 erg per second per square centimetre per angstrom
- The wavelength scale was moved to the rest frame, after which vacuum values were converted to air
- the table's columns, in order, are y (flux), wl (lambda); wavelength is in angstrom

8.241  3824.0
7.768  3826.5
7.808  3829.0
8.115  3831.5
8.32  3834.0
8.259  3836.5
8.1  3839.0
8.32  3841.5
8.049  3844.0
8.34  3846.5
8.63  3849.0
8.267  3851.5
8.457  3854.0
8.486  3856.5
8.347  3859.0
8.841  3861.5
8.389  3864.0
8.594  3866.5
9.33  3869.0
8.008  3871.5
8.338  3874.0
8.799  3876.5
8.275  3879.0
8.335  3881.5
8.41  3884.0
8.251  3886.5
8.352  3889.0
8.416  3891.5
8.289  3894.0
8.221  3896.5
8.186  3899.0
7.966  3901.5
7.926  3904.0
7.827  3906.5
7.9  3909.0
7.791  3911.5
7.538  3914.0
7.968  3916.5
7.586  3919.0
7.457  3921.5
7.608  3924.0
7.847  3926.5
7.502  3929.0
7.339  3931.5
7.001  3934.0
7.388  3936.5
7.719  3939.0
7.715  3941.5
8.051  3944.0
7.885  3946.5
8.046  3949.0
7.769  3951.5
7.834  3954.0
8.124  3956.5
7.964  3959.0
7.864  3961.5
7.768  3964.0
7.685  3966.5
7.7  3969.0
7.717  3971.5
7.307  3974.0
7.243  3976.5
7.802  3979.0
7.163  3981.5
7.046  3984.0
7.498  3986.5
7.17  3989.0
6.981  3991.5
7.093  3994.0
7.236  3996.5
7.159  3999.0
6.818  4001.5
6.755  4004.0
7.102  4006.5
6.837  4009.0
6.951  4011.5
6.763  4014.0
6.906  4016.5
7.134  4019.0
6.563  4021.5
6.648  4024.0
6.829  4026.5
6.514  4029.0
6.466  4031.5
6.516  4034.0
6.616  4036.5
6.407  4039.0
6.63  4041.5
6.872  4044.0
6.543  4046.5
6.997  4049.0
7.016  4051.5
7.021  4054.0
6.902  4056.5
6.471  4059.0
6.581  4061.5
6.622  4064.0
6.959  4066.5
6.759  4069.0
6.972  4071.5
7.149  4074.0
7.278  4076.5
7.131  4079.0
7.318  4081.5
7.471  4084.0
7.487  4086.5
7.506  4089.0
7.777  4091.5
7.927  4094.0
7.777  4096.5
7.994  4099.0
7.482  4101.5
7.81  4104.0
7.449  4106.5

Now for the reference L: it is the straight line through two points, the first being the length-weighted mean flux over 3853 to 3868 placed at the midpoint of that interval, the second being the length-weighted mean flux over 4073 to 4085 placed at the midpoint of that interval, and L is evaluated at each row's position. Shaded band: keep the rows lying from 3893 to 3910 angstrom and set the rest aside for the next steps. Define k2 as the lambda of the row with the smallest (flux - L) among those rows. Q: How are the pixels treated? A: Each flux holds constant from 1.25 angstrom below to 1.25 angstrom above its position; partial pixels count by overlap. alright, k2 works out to 3906.5 angstrom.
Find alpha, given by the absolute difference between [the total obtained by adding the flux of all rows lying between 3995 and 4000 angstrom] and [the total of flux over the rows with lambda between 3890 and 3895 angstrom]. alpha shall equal 2.3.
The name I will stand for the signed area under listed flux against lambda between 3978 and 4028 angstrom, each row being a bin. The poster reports 351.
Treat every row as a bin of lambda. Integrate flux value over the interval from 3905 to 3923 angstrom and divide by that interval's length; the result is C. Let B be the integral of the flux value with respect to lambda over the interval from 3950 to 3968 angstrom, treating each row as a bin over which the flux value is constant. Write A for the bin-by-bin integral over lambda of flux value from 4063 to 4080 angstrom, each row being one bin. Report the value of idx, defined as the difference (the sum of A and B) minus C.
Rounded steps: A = 119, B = 141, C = 7.7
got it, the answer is 252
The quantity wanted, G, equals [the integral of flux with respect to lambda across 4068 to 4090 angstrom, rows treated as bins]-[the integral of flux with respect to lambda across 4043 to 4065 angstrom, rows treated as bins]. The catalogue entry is 10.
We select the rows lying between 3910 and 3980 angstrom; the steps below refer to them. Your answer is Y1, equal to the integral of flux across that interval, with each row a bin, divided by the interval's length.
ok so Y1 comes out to 7.7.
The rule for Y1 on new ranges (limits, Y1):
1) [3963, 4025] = 7.2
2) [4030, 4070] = 6.7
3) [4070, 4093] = 7.3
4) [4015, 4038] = 6.7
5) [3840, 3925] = 8.2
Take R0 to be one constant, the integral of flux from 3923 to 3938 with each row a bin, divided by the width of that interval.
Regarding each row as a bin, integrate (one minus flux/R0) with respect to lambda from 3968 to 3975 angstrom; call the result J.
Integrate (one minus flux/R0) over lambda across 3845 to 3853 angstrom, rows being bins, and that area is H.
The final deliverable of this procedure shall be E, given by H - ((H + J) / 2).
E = -0.5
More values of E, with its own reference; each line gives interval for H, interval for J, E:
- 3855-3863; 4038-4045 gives -1.0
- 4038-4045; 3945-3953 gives 0.6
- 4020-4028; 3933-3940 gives 0.4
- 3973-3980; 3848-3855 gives 0.5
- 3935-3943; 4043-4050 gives -0.4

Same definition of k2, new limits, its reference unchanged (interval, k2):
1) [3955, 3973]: 3966.5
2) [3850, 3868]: 3851.5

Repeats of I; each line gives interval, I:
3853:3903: 421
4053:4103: 362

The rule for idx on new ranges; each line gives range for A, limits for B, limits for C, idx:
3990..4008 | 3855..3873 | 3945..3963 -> 273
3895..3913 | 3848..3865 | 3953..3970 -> 280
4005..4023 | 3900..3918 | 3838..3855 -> 257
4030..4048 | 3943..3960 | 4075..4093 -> 246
